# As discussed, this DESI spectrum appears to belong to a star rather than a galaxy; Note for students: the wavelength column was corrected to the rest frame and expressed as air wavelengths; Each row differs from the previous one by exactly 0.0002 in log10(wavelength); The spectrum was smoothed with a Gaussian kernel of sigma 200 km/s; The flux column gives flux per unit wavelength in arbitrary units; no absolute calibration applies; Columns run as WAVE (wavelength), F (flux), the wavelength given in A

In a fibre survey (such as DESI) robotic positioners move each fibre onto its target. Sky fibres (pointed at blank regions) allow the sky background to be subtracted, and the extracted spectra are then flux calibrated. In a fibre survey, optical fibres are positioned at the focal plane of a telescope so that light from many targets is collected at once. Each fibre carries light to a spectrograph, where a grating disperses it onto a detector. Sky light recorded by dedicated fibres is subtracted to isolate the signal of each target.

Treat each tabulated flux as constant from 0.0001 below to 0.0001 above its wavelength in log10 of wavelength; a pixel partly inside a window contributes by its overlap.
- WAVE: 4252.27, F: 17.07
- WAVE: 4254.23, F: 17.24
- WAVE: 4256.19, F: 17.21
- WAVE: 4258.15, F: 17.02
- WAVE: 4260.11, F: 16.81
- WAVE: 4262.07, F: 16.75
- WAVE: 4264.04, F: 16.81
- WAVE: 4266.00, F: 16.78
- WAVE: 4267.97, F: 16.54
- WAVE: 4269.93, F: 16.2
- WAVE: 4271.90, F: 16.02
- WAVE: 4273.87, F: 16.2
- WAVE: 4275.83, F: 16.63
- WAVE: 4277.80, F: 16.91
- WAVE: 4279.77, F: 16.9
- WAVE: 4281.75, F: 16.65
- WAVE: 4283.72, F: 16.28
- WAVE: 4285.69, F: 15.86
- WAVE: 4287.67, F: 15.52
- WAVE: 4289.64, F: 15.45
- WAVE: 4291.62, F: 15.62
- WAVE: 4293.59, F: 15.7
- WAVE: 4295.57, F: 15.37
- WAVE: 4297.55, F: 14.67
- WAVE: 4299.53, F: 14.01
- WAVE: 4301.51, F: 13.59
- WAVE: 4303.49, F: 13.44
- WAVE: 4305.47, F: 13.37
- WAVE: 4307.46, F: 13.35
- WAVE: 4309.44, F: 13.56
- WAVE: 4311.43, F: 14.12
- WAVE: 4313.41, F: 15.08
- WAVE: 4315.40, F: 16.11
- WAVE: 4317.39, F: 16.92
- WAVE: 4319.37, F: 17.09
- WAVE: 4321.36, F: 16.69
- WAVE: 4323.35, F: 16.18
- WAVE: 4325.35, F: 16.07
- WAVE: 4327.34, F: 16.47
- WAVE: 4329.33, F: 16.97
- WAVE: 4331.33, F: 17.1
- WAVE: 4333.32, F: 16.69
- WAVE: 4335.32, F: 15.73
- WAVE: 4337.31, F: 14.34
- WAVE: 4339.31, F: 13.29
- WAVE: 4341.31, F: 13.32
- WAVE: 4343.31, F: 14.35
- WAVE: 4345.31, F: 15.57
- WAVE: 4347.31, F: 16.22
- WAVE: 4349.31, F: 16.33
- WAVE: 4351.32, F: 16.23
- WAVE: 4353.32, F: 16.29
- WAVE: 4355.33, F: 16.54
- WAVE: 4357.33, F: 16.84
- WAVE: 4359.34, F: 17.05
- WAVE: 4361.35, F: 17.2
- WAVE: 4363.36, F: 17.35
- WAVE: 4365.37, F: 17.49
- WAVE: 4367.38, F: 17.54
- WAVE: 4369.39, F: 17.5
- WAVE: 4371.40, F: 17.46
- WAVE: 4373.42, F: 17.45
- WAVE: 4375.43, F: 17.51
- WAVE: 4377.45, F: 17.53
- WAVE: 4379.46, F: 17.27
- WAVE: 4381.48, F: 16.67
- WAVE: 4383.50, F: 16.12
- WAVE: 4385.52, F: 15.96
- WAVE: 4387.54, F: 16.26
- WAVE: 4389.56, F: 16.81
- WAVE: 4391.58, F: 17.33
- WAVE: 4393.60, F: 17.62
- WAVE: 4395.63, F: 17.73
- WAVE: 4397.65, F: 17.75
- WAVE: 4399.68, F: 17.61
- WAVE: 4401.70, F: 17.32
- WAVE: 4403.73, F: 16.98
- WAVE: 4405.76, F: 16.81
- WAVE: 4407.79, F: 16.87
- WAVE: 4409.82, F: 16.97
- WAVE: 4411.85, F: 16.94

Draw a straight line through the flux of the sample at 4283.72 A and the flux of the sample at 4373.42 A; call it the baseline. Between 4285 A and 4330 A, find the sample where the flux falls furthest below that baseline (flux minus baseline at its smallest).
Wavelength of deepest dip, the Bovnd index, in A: 4307.46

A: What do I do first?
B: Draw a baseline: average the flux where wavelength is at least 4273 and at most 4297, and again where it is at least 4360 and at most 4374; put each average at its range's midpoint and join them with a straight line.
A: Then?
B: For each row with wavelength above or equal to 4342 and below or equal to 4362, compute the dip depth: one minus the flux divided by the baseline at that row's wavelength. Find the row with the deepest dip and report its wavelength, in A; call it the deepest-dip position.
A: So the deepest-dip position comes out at 4343.31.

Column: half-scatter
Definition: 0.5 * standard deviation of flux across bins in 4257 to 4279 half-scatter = 0.16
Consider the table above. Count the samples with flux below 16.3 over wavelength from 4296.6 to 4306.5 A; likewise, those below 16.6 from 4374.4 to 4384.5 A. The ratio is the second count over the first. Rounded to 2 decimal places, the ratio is 0.20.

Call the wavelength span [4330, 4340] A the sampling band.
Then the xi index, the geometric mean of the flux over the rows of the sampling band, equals 15.4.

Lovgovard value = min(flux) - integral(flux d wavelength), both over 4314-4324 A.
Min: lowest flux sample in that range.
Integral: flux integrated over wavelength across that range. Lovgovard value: -149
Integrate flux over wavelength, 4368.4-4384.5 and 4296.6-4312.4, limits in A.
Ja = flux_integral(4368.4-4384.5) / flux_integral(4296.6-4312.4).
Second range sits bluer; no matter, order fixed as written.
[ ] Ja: 1.27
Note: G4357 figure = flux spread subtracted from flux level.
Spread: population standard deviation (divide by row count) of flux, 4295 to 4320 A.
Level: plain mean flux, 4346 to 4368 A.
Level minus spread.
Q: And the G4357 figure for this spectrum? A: 15.5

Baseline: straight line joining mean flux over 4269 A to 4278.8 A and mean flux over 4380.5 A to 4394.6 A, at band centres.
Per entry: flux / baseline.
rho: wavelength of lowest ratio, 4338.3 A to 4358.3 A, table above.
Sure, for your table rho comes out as 4339.31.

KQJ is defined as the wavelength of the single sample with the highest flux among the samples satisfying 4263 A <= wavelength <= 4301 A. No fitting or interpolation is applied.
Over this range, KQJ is 4277.80 A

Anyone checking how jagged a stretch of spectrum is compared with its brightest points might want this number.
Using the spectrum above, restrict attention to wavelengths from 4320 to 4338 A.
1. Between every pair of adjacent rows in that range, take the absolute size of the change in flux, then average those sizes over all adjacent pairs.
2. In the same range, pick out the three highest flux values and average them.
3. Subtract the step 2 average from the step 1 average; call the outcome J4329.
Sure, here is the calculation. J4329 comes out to -16.4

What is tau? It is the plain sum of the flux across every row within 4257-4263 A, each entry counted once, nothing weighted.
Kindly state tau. 50.6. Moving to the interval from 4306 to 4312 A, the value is 41.0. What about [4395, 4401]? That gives 53.1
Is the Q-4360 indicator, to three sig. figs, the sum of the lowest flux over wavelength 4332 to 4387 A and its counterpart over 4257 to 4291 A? 28.7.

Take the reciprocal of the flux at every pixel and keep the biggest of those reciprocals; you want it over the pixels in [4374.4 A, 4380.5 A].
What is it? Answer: 0.058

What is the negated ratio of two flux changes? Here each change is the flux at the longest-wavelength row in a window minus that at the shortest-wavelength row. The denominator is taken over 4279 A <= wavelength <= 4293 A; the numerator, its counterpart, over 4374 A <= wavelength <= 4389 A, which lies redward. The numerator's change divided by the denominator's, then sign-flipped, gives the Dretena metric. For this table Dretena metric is -1.0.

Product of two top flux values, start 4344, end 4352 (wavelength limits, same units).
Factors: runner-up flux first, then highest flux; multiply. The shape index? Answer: 265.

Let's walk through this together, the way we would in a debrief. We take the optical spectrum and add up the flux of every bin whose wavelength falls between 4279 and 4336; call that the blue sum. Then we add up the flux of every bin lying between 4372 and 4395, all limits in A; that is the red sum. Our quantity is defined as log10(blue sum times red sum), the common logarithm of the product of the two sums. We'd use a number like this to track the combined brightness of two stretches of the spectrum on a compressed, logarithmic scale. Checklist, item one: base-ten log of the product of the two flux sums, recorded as 4.92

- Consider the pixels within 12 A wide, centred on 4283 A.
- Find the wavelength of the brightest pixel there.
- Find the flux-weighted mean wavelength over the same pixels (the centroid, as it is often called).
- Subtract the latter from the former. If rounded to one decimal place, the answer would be -4.8 A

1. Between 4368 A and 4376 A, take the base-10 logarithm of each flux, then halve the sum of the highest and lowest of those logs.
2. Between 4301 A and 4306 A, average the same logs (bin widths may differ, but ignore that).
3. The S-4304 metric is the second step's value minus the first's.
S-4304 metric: -0.113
